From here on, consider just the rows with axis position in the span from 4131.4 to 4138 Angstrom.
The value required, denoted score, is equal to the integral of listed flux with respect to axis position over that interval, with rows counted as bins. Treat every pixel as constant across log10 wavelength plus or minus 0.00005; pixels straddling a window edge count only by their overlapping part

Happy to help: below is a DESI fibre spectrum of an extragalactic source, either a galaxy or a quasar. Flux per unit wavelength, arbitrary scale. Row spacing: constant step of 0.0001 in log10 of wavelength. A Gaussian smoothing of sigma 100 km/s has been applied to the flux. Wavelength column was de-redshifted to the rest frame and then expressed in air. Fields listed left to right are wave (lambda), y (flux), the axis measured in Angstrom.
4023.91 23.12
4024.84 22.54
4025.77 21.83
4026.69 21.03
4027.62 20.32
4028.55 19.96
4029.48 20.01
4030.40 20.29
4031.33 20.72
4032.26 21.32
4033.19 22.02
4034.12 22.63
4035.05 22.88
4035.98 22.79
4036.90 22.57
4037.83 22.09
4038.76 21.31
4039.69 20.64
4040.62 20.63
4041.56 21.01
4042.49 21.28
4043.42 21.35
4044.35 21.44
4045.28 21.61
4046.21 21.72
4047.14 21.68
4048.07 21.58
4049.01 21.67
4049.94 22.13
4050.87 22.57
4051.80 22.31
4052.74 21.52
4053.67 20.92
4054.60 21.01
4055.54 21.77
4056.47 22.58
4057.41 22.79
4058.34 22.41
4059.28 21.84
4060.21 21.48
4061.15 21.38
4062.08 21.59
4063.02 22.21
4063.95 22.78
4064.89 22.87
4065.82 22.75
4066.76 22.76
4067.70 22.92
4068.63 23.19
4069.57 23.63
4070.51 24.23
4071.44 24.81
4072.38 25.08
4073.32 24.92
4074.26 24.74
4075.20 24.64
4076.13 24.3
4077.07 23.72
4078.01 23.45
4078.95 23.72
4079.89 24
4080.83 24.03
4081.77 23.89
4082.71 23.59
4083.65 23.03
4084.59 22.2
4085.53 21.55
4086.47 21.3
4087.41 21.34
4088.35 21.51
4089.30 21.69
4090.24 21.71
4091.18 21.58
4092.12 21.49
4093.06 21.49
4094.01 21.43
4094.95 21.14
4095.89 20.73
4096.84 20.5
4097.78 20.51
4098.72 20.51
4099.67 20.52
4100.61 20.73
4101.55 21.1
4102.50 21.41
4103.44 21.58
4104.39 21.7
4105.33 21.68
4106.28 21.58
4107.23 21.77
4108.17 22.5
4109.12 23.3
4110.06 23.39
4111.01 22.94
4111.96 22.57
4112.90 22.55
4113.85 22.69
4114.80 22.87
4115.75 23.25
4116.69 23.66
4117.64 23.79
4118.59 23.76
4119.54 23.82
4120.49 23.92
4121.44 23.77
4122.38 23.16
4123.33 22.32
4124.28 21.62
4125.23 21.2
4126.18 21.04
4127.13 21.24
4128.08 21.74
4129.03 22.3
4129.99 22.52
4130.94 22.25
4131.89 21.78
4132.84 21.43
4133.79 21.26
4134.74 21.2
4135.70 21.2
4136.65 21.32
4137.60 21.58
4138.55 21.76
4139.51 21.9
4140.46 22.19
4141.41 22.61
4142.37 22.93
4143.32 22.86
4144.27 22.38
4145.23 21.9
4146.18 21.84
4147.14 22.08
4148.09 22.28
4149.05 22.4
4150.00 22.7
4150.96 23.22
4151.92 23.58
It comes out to 141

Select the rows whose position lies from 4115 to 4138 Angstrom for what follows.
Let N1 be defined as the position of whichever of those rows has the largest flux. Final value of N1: 4120.49 Angstrom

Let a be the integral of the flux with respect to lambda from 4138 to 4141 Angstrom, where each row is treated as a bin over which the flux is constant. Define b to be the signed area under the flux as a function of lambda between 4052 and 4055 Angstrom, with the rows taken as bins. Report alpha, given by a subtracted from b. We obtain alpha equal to -2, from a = 66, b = 64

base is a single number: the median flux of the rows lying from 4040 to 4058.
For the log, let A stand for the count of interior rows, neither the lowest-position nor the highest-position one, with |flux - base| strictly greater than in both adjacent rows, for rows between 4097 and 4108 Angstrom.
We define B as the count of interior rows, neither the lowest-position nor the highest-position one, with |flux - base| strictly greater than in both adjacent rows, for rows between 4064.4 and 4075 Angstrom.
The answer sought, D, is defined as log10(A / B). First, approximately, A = 1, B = 1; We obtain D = 0.00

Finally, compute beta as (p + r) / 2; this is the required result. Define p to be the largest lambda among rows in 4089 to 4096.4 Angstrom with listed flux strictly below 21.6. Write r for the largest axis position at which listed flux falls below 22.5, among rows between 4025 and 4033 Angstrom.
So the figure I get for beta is 4064.1 Angstrom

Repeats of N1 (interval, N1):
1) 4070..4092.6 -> 4072.38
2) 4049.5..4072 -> 4071.44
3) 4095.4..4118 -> 4117.64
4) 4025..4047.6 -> 4035.05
